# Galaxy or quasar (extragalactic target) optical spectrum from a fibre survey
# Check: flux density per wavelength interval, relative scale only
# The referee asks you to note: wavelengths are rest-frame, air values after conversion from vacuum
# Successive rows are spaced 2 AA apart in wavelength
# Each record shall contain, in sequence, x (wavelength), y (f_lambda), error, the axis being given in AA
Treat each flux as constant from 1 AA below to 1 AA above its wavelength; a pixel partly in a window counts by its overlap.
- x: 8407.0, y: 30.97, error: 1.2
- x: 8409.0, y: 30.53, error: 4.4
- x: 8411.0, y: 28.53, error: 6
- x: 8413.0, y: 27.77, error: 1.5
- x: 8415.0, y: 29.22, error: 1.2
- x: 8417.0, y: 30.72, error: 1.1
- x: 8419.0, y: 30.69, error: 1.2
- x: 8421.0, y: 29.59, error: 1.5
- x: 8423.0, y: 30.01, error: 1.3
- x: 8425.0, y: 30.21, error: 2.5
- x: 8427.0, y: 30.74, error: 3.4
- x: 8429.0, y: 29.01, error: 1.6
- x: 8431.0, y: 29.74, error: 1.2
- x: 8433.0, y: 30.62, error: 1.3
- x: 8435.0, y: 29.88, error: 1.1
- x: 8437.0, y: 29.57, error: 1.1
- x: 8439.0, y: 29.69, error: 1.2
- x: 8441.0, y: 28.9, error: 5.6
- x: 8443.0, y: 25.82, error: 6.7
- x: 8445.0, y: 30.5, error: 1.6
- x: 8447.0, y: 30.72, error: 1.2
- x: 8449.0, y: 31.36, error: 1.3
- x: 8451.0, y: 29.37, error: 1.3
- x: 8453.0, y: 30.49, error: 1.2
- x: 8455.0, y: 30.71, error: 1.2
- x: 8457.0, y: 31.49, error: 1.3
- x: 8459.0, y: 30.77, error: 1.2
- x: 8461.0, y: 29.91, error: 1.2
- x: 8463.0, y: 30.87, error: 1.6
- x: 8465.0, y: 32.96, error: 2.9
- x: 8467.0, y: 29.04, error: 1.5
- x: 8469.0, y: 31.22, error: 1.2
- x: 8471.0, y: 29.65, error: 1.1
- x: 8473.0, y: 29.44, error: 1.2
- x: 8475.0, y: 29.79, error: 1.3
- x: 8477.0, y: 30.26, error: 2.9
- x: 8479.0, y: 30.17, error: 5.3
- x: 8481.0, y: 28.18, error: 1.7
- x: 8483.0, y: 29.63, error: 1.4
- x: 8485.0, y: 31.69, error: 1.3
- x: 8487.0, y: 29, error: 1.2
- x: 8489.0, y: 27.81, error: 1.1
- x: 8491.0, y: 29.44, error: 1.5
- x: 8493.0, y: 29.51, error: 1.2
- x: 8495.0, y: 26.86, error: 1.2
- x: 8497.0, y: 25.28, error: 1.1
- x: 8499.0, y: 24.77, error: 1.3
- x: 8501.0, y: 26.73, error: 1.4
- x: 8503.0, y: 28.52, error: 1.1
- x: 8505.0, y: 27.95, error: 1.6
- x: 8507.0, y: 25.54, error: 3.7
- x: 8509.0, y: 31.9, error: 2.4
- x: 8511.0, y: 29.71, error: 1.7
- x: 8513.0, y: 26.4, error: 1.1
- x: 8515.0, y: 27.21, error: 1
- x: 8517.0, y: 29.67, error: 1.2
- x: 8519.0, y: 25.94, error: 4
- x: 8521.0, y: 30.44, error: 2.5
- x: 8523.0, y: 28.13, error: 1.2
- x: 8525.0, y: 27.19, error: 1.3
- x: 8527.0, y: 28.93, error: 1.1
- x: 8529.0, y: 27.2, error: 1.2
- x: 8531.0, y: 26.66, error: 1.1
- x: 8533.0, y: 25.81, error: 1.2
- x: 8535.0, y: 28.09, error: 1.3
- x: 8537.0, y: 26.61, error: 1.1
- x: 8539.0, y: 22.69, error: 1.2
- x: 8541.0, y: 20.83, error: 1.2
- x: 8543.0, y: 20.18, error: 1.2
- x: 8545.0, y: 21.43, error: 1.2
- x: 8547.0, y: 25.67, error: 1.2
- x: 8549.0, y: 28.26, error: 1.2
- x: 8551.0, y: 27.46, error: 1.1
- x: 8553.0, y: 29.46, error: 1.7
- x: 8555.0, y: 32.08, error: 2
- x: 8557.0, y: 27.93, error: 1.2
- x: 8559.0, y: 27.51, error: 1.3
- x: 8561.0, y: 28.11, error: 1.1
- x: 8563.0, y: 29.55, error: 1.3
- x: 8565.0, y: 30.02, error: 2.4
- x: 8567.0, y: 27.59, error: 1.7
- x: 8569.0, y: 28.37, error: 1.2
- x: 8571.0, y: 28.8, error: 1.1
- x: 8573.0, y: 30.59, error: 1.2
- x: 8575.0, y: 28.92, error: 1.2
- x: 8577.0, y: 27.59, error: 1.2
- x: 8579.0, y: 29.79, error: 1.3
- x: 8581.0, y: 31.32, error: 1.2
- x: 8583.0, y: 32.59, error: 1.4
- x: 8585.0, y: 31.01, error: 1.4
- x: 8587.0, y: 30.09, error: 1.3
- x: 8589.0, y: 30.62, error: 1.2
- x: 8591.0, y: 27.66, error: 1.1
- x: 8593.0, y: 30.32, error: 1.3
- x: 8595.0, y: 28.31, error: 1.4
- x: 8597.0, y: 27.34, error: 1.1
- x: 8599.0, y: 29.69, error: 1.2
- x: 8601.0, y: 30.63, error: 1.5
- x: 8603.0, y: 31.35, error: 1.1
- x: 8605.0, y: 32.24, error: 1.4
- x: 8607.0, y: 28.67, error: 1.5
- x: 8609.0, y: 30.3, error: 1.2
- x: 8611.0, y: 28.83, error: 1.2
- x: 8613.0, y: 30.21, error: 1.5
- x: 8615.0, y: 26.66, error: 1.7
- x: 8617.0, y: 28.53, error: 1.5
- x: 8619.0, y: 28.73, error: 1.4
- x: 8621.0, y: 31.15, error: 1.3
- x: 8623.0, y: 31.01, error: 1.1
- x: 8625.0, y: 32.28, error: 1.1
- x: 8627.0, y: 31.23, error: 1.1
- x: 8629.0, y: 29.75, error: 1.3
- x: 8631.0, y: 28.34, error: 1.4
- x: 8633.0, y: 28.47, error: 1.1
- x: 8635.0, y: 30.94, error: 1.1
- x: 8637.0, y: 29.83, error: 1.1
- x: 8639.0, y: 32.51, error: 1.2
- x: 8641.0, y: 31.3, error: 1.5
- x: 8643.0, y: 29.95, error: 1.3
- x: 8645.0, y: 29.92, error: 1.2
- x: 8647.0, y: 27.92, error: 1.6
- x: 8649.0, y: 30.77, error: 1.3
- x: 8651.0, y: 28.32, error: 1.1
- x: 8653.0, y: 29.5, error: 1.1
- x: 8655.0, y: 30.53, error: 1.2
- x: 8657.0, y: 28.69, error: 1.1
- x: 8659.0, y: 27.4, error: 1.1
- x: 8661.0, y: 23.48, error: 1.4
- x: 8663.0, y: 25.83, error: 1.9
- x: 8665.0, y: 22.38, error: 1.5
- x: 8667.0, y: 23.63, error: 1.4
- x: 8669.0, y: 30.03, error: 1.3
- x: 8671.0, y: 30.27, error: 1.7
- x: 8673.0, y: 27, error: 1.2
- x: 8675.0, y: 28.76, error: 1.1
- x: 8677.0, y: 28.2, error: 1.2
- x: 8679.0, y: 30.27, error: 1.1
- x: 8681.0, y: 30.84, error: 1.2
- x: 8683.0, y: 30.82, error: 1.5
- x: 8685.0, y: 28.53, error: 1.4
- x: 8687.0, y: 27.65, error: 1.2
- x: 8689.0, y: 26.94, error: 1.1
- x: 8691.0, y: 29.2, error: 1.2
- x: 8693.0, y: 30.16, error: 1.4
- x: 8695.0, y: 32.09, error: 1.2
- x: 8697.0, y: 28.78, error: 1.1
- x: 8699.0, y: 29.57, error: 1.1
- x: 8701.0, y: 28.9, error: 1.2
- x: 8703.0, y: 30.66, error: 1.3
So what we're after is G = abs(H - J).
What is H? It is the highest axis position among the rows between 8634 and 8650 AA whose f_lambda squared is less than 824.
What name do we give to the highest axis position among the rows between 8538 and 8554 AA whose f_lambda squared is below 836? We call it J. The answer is 96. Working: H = 8647.0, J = 8551.0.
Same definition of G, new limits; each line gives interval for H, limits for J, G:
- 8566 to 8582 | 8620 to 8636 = 56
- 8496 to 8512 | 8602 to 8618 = 110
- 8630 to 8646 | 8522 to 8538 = 96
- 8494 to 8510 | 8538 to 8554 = 44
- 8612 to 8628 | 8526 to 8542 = 76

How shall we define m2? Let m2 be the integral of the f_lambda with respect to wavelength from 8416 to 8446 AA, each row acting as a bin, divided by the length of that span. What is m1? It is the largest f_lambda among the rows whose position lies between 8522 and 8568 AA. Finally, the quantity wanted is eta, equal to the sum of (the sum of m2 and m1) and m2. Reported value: 91.5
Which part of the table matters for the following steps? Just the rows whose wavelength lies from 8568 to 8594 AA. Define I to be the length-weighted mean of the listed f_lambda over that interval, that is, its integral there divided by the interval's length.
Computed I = 29.8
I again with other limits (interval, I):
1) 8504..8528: 28.3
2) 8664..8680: 27.6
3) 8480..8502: 28.1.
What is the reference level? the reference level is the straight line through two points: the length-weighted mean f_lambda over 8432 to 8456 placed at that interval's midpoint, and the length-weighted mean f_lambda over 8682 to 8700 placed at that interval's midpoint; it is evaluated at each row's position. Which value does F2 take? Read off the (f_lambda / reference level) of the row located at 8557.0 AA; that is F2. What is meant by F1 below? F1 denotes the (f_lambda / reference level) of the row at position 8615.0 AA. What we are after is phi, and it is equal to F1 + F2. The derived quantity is 1.85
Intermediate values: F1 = 0.91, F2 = 0.94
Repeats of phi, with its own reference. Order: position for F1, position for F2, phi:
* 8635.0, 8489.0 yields 1.99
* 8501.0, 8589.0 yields 1.94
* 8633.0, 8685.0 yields 1.94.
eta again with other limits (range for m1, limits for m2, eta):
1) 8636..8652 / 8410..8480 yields 92.5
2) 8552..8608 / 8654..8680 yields 87.4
